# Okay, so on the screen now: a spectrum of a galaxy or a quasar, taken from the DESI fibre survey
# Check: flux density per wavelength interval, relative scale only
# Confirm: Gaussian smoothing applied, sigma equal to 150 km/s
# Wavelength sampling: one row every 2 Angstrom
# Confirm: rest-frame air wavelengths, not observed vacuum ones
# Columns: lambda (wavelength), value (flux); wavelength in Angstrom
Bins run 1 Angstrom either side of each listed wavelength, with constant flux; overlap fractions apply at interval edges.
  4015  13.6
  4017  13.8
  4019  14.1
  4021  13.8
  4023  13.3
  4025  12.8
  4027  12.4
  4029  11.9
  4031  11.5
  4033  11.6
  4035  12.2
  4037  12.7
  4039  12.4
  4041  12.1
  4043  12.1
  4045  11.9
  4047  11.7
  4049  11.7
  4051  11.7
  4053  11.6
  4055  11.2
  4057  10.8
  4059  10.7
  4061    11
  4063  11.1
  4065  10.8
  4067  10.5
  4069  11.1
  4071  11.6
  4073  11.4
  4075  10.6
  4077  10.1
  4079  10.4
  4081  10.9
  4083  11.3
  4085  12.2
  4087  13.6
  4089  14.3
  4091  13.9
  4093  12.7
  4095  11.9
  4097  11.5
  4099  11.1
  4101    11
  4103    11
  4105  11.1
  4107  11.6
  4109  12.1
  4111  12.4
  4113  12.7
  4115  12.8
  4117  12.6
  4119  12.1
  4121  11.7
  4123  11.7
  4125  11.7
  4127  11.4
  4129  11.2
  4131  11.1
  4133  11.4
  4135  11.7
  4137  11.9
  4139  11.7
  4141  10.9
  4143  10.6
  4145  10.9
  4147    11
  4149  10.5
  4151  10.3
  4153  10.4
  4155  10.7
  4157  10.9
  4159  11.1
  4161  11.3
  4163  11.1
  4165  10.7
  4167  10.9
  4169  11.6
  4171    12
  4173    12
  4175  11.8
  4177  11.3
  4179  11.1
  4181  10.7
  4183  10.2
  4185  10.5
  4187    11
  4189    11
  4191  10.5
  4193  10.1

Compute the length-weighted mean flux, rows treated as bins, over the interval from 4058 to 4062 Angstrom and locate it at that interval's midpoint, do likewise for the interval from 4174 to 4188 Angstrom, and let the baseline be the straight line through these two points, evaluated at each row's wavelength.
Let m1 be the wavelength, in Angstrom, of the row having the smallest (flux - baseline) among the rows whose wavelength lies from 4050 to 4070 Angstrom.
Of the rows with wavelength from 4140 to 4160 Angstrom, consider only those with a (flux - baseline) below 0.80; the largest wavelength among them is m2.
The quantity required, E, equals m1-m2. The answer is -92 Angstrom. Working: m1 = 4067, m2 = 4159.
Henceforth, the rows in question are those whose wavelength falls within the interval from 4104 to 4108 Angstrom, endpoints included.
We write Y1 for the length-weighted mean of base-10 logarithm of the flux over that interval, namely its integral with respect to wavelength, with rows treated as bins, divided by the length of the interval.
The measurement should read 1.055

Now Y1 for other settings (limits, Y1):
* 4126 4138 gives 1.059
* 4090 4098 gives 1.096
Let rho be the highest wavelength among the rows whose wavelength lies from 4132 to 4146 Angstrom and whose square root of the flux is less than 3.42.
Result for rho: 4145 Angstrom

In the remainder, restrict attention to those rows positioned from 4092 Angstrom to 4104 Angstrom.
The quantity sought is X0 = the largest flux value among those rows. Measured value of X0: 12.7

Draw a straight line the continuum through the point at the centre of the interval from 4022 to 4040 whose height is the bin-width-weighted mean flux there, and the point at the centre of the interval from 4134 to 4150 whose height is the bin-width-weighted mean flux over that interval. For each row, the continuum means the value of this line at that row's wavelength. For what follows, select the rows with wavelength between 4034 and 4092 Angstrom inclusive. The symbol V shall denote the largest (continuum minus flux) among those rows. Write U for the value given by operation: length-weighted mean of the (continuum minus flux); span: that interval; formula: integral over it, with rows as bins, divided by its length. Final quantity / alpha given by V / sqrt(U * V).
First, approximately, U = 0.3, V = 1.73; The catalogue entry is 2.27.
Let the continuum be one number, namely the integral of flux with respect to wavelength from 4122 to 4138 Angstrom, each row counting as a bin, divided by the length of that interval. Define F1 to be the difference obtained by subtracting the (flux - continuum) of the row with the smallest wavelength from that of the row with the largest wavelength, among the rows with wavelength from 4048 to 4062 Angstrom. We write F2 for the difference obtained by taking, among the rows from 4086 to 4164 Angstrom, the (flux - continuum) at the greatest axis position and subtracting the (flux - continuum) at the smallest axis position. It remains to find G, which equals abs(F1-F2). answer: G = 1.8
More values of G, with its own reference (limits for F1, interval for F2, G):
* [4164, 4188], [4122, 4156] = 1.3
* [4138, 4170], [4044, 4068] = 1.3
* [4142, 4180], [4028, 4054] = 0.8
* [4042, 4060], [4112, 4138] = 0.6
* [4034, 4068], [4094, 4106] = 0.9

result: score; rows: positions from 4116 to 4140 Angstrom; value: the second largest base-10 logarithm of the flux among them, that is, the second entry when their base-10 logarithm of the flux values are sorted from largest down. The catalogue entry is 1.08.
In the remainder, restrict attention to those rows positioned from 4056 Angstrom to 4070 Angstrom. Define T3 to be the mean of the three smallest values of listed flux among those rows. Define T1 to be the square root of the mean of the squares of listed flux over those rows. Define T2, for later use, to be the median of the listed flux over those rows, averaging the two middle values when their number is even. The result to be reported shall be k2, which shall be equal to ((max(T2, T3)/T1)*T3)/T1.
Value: 0.977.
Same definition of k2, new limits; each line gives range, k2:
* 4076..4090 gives 0.832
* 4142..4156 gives 0.975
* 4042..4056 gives 0.982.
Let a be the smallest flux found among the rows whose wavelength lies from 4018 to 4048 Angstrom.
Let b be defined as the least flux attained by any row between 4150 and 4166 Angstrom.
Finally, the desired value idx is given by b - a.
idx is -1.2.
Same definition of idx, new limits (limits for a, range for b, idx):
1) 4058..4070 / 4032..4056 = 0.7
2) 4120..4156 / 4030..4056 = 0.9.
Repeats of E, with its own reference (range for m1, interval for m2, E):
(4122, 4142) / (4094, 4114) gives 34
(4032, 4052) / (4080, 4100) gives -66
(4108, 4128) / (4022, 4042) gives 94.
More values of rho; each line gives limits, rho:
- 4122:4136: 4133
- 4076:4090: 4083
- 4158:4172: 4169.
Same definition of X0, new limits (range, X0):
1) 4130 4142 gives 11.9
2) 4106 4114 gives 12.7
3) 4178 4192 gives 11.1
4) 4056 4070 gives 11.1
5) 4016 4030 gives 14.1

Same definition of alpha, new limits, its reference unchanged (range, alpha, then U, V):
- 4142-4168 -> 1.88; 0.2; 0.76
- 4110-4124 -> -0.61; -0.9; -0.33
